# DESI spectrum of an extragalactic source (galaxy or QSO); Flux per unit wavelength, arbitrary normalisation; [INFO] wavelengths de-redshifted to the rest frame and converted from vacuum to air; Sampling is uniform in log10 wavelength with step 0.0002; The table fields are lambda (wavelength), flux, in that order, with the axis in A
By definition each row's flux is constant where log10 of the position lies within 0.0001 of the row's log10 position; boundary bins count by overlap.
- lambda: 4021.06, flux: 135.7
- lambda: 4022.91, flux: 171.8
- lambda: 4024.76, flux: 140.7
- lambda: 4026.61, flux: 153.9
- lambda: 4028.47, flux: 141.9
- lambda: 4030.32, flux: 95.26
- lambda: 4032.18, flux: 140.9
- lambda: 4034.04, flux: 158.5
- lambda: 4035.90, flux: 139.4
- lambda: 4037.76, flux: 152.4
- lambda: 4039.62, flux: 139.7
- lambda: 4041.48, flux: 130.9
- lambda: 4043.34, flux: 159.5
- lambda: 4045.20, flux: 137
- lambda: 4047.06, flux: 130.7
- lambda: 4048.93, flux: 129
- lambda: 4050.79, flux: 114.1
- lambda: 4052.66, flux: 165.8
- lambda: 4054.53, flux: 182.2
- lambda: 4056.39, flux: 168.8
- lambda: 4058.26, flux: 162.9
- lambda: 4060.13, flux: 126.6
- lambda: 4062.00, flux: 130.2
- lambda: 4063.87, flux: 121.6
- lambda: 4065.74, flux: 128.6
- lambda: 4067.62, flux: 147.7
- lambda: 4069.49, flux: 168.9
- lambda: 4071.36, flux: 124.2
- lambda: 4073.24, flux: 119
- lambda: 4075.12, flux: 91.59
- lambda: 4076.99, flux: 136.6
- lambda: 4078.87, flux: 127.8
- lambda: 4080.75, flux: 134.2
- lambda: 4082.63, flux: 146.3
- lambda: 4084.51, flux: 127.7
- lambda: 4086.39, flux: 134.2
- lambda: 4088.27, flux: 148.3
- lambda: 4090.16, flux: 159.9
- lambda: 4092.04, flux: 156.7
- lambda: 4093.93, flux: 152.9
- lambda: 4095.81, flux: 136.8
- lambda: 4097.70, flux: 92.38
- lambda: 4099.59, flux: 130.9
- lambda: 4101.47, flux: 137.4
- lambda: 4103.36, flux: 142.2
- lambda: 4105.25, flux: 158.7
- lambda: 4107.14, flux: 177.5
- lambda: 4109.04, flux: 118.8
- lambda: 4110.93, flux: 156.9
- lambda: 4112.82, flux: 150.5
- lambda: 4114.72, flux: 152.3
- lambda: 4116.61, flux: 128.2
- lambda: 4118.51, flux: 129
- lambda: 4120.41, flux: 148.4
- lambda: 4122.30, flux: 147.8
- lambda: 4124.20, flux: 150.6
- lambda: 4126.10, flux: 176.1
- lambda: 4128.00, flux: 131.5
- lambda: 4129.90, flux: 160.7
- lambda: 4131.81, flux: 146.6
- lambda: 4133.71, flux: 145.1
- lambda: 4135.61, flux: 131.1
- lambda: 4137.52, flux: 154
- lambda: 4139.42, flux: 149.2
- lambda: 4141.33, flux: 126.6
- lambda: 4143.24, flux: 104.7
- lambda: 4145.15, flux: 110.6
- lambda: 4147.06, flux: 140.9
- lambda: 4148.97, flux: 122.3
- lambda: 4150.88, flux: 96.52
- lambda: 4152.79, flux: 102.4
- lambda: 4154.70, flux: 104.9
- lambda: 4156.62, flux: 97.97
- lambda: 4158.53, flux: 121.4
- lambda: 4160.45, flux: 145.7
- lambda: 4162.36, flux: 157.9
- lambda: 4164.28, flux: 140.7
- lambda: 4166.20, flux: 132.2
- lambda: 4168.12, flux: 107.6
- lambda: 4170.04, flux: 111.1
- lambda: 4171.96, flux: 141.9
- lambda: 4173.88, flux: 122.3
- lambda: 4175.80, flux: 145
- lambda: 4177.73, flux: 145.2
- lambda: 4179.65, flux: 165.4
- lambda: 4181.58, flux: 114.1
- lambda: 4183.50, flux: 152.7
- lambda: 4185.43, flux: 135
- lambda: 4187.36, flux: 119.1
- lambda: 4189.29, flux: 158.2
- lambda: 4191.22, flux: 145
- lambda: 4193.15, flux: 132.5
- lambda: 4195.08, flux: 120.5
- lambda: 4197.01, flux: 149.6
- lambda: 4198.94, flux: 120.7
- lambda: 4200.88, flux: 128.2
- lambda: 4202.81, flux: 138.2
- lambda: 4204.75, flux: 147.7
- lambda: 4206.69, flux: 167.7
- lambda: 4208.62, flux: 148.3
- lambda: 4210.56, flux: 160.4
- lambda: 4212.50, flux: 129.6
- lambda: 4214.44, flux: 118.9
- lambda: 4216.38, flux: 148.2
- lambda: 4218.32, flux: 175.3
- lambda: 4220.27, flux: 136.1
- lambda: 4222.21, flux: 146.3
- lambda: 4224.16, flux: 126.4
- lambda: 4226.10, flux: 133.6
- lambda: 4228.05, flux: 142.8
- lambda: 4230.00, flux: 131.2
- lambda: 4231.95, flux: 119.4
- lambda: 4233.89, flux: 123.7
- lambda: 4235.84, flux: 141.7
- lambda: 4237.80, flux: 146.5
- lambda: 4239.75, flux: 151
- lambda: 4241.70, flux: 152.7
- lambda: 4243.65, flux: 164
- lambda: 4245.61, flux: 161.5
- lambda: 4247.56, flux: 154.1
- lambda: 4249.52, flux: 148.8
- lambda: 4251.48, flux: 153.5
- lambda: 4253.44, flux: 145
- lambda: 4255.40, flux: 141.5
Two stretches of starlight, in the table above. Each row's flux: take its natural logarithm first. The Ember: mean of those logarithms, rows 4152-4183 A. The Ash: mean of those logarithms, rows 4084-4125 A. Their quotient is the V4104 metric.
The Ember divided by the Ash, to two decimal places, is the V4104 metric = 0.98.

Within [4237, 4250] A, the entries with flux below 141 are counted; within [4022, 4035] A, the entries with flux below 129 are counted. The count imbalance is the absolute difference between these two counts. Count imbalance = 1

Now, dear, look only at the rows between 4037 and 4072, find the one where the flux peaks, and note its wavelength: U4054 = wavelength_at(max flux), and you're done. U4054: 4054.53 A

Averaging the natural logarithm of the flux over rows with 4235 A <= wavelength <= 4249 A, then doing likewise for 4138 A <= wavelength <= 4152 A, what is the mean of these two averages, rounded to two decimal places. 4.91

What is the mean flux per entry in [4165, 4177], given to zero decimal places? 127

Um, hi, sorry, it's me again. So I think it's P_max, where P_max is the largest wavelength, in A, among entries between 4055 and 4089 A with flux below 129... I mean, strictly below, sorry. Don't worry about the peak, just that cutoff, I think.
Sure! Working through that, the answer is 4084.51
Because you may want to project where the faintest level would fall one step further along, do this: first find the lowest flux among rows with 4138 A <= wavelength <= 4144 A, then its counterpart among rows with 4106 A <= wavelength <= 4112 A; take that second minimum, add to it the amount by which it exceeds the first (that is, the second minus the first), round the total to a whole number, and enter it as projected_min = 133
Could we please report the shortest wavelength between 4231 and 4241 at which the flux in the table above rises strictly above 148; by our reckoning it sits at 4239.75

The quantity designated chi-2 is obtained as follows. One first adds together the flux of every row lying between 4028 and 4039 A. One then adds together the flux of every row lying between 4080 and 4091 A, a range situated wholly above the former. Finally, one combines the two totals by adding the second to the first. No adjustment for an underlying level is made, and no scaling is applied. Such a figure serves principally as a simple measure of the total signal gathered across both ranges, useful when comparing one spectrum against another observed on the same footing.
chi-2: 1679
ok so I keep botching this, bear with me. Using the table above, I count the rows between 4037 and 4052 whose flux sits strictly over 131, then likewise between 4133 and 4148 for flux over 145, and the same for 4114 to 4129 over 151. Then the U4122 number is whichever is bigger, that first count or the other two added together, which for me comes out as 5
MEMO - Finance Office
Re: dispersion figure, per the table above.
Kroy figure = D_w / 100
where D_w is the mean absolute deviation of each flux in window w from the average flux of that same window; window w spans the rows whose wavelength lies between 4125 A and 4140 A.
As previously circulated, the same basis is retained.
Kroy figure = 0.11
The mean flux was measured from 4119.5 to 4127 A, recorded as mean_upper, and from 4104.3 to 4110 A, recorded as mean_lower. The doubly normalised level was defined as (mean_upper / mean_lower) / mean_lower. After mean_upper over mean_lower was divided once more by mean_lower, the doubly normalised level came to 0.0068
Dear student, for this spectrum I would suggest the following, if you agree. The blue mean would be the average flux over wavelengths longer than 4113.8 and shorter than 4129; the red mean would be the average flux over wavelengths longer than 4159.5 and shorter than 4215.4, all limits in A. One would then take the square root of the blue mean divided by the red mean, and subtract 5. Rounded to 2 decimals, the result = -3.97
